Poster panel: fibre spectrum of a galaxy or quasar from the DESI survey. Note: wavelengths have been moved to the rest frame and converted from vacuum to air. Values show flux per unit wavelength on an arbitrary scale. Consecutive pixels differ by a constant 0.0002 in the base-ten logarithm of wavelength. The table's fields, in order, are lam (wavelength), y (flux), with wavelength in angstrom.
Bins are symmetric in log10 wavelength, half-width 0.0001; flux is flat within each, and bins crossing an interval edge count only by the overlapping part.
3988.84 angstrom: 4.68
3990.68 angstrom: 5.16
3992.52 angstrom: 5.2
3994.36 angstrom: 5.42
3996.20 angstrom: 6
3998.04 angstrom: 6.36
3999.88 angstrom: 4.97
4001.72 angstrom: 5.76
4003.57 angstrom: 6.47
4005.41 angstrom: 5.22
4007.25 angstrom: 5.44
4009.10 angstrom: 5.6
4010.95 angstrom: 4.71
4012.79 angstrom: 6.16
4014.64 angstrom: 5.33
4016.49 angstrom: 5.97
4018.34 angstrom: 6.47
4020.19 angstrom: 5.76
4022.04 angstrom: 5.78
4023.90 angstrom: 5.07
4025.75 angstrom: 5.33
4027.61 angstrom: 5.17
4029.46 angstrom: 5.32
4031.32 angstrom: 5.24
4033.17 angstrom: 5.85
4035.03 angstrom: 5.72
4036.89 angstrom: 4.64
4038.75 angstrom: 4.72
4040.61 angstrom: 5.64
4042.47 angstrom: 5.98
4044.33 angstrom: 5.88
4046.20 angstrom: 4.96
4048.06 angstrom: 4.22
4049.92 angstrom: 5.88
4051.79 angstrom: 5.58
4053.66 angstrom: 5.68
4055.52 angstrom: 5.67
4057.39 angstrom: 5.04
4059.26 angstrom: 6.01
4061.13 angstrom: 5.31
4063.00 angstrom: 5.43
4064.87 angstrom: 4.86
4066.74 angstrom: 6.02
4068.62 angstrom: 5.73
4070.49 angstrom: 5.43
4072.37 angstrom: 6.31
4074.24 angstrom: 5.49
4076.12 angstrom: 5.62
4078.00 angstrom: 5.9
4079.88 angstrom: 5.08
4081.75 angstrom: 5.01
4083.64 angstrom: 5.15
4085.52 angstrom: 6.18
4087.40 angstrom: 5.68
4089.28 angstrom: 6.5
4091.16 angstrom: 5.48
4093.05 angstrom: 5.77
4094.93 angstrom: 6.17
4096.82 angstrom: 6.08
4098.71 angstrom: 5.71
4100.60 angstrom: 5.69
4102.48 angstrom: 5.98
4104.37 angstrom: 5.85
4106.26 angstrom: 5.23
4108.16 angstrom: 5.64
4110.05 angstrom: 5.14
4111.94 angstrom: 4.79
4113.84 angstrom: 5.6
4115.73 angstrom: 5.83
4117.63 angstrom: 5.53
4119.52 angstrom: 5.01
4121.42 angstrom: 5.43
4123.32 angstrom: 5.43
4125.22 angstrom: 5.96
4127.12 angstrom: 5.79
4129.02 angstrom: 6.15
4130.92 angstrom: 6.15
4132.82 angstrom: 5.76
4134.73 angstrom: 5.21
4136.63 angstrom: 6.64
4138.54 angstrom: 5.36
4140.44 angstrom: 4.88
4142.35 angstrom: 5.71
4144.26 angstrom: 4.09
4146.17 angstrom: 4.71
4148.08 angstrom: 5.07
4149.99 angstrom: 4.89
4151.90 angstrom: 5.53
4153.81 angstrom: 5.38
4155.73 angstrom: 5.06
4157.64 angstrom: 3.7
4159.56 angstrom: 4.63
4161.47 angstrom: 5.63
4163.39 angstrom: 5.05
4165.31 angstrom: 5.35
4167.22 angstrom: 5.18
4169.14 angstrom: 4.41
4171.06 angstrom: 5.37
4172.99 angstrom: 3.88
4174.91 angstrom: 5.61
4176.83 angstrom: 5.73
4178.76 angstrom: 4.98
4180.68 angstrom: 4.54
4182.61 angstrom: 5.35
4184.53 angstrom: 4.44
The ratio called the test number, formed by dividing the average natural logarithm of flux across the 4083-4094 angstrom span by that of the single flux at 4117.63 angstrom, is 1.03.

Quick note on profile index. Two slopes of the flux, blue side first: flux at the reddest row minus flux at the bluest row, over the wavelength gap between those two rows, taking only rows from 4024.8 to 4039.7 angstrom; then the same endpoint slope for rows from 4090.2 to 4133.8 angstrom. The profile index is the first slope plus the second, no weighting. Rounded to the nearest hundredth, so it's -0.04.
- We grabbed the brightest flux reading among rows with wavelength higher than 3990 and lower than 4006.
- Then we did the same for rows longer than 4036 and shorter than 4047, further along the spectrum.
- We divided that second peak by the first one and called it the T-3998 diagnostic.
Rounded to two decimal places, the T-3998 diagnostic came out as 0.92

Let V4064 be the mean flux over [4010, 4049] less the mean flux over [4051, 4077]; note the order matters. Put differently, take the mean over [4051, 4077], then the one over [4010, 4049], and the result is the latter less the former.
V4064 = -0.16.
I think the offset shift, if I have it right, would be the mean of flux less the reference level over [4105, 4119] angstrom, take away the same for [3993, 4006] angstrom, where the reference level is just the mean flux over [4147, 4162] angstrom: -0.35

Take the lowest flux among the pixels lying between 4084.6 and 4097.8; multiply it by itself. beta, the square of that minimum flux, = 30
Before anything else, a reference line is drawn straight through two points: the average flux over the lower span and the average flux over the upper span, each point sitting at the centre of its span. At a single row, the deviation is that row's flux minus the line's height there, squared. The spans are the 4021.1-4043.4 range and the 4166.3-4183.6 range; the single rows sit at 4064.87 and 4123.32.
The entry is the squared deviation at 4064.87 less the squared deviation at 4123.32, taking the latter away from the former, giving 0.10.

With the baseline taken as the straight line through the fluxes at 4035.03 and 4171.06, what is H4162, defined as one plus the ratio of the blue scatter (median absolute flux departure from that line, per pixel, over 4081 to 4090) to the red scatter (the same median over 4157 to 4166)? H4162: 2.74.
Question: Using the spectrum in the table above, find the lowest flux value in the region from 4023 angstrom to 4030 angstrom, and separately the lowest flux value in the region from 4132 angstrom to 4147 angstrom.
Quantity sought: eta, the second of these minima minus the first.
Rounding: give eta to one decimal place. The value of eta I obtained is -1.0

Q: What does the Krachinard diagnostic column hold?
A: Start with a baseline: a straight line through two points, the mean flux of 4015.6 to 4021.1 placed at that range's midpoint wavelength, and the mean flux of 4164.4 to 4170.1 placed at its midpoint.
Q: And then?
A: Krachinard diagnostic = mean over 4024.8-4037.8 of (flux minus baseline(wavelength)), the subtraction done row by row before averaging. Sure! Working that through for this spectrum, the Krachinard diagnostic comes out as -0.65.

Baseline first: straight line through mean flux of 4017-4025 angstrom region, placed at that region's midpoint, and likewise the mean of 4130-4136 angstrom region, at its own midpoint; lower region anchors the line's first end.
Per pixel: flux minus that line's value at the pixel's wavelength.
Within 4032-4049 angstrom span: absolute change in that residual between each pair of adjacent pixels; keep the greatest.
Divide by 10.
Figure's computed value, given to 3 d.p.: 0.108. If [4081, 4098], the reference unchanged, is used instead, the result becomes 0.103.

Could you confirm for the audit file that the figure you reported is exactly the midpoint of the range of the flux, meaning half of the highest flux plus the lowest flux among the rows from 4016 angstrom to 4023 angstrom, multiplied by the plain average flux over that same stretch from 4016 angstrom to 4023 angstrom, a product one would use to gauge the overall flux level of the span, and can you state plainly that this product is 37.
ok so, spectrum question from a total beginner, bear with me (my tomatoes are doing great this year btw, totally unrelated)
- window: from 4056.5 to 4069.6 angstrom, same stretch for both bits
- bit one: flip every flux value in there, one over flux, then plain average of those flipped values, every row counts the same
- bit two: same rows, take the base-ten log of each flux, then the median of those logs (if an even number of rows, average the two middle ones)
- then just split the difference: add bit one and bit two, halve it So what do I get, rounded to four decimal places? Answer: 0.4591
